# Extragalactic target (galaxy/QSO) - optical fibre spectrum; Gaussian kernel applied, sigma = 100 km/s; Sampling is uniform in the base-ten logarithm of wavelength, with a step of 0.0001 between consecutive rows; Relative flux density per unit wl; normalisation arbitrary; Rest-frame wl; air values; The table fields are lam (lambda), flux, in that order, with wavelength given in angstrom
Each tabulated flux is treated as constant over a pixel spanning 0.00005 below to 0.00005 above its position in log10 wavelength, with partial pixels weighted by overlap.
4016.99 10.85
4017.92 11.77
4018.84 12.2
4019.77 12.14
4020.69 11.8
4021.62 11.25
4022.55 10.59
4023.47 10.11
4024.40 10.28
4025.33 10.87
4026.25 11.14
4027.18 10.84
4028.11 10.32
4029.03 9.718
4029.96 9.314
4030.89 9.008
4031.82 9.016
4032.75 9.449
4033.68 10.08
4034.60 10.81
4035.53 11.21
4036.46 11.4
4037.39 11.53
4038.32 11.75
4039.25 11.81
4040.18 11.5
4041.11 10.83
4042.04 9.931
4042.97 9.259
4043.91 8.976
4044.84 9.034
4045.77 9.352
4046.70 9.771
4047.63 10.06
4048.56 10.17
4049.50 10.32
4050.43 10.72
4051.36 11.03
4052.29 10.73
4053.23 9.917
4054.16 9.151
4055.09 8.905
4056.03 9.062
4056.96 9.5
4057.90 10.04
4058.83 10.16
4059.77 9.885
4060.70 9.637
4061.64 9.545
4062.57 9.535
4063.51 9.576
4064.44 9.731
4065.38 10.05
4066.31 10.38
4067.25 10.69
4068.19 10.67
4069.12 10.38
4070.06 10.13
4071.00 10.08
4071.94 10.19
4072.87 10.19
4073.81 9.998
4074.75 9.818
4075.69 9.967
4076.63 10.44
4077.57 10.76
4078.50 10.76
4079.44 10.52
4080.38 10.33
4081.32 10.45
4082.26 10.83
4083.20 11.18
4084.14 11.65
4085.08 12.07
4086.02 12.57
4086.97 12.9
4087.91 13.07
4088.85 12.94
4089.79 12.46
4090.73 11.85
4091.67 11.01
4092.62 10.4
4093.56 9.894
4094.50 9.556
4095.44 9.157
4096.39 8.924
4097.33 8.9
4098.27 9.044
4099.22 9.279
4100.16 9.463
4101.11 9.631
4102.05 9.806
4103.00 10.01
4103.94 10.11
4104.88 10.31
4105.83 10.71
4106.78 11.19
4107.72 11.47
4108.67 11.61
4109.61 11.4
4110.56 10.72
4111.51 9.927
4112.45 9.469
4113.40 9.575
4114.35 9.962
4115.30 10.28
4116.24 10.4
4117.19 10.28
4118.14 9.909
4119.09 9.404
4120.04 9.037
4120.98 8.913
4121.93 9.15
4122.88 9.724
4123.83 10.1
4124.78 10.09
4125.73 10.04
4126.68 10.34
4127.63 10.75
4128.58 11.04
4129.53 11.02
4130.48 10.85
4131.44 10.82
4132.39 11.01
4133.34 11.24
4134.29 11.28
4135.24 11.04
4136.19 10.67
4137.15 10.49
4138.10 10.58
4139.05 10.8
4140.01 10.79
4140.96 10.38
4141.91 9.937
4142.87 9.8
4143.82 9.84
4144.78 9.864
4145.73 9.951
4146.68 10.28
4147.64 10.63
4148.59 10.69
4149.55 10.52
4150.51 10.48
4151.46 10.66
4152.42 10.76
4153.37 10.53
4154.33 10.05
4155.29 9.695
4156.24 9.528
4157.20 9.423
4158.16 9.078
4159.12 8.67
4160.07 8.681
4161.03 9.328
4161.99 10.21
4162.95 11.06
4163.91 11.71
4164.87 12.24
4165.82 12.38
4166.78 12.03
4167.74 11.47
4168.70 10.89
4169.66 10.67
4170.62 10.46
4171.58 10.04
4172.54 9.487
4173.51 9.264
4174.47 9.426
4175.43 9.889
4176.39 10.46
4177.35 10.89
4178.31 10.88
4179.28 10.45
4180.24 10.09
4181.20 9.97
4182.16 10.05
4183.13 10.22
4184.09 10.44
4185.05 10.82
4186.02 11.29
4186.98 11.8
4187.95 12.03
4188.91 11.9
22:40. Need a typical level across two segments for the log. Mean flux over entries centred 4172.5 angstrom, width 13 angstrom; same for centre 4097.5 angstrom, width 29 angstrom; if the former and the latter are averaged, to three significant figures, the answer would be 10.6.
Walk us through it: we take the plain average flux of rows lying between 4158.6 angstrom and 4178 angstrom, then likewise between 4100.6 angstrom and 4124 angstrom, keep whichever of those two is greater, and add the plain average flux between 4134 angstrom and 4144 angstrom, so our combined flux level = 21.0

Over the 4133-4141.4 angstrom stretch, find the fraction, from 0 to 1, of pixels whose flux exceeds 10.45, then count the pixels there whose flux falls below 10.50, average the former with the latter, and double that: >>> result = 3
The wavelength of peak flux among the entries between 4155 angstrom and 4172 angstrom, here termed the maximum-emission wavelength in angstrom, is 4165.82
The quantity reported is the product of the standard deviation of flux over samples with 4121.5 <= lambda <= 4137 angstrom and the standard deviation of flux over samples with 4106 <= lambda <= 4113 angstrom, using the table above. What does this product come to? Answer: 0.5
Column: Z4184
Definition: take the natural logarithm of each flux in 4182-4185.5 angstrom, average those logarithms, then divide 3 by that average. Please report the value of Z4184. 1.28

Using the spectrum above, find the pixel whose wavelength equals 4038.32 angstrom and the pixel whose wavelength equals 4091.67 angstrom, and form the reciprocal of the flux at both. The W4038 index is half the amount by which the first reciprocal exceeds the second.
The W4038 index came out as -0.003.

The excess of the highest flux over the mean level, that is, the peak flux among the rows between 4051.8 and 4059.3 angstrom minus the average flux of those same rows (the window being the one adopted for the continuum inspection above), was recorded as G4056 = 1.0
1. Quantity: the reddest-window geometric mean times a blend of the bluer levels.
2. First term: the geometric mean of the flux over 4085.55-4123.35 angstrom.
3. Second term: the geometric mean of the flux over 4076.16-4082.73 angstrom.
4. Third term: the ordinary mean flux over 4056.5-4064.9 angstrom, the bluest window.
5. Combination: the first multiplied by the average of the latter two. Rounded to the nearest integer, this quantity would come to 105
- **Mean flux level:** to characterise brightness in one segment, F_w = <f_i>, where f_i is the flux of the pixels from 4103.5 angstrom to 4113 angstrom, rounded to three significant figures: 10.7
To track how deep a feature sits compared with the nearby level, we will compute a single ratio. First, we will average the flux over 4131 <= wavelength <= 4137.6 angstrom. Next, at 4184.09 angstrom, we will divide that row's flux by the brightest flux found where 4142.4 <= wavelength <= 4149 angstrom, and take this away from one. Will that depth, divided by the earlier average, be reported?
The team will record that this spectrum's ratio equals 0.0021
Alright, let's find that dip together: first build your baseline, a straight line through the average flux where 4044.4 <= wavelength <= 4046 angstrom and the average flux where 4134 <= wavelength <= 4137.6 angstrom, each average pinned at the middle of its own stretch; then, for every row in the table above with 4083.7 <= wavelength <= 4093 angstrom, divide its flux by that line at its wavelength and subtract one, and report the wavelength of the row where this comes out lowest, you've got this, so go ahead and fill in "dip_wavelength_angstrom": 4092.62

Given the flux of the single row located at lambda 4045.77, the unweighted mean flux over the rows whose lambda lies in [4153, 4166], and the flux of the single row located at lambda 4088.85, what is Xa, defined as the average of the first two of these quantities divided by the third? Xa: 0.75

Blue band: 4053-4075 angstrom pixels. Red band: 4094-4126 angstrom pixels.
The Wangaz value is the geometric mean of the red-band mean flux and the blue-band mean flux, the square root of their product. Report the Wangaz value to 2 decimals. 9.91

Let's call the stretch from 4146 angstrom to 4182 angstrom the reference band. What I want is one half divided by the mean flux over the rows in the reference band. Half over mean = 0.0483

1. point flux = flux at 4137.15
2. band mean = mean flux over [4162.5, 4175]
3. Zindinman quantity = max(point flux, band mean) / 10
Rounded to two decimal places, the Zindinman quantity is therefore 1.09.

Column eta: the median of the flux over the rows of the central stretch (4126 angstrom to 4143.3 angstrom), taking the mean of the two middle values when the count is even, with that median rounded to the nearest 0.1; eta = 10.8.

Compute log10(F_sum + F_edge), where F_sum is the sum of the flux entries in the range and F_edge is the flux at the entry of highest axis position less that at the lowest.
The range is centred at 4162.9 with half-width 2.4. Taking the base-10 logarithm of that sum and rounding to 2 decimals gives 1.76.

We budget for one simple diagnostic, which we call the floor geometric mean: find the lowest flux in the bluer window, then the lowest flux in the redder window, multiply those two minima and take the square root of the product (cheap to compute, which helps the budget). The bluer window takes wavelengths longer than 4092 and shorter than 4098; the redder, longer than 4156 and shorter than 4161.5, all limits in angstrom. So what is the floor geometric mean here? 8.8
